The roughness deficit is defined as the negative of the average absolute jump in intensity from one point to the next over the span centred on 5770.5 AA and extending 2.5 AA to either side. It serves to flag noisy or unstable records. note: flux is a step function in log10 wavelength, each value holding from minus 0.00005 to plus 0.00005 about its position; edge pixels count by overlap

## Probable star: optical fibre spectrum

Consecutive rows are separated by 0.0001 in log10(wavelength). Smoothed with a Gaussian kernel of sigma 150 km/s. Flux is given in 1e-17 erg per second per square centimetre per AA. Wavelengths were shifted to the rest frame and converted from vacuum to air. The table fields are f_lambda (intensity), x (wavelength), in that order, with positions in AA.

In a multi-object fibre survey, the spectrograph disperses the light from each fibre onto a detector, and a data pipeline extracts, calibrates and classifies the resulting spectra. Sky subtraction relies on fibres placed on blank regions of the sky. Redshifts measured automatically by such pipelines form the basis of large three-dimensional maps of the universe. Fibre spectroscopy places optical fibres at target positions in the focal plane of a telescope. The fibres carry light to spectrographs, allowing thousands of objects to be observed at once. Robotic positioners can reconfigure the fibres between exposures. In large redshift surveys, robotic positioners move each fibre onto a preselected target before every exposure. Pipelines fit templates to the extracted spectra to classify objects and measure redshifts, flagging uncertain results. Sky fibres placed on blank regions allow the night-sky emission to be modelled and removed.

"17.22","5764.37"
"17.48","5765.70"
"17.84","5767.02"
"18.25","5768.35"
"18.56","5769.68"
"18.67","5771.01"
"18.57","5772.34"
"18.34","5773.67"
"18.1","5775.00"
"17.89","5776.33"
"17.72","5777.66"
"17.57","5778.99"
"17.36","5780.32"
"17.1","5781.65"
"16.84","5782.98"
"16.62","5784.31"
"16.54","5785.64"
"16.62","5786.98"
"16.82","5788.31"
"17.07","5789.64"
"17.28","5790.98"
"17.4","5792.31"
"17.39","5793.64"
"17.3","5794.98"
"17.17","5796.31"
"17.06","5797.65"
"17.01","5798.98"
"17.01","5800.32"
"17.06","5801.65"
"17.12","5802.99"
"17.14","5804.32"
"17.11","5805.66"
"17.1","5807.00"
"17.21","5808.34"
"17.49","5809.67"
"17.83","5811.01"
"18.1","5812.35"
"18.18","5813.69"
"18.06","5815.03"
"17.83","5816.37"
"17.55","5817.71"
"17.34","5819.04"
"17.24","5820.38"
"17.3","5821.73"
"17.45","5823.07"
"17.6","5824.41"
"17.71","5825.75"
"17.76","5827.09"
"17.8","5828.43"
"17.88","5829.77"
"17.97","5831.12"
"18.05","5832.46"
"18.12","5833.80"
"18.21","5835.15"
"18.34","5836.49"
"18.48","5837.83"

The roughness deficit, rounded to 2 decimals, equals -0.17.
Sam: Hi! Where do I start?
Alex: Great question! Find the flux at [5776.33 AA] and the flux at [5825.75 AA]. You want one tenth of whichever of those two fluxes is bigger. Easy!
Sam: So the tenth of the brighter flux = 1.79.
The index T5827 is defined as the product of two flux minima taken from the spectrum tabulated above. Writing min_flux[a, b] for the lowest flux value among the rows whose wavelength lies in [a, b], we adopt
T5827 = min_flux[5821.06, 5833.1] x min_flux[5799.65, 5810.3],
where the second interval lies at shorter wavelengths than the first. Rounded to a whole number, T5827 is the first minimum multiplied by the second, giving 294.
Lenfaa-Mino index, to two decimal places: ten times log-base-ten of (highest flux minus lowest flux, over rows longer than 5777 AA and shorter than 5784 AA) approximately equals -0.56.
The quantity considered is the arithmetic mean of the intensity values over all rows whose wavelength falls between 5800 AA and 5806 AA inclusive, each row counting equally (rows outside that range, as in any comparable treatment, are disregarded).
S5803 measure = 17.1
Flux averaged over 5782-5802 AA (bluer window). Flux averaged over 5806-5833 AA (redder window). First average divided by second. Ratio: 0.963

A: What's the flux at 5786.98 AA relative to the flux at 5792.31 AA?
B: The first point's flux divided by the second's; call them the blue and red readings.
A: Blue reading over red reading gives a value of 0.96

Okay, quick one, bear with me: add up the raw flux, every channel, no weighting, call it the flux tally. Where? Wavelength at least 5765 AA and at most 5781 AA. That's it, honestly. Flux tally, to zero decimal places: 216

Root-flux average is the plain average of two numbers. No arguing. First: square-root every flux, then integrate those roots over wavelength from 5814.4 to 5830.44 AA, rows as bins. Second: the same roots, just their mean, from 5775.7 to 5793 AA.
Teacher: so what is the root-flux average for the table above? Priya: 36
